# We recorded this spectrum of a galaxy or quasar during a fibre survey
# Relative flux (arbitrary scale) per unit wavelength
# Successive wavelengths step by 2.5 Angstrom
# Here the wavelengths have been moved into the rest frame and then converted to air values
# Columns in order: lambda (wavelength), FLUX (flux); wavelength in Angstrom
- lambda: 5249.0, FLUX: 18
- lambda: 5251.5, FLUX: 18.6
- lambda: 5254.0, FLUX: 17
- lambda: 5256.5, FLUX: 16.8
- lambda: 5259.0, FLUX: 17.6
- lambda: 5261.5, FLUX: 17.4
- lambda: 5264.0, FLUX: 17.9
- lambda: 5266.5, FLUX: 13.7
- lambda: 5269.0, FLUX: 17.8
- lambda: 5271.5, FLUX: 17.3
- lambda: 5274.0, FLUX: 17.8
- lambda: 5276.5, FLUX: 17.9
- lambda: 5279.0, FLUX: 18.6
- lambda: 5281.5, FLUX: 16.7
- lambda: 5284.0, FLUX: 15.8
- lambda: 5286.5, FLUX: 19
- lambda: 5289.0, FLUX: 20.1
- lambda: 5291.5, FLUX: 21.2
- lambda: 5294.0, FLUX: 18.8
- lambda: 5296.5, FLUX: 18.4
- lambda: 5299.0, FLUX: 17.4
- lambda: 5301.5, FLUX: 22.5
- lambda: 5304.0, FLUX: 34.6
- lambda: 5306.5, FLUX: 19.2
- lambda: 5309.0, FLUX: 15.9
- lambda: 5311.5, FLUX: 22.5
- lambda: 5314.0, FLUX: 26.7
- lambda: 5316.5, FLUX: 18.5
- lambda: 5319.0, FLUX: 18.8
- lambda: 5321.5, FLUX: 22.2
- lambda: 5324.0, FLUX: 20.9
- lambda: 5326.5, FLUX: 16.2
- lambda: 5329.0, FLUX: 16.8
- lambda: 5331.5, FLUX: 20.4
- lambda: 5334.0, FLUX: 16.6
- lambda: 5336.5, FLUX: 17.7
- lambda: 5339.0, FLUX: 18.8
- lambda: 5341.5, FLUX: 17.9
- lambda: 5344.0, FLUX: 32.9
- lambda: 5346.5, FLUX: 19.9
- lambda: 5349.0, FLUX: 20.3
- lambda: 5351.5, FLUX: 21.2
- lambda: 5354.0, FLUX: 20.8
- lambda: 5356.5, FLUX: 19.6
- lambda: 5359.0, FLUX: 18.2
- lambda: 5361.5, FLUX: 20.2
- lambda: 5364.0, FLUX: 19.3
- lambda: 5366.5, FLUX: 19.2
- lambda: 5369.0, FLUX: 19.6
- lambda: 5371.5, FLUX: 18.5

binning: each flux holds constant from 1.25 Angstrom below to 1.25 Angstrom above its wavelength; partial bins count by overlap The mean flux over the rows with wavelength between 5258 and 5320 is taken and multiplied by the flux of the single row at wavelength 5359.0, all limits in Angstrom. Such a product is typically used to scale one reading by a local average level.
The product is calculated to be 351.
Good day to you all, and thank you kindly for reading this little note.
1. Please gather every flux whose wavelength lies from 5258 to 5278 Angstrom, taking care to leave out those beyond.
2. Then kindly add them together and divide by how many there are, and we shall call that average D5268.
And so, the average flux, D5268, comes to 17.2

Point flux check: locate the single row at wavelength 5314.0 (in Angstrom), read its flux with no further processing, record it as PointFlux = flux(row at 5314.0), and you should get 26.7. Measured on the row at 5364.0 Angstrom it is 19.3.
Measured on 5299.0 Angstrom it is 17.4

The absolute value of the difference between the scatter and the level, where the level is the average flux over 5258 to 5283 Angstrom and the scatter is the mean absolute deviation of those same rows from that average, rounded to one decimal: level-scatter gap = 16.4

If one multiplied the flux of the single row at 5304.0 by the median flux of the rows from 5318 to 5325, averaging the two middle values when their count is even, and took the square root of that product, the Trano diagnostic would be 26.9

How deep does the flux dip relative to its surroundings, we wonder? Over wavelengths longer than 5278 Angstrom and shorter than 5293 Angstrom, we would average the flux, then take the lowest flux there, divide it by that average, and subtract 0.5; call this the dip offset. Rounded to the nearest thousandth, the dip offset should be 0.351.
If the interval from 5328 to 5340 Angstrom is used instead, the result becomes 0.419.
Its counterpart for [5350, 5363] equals 0.410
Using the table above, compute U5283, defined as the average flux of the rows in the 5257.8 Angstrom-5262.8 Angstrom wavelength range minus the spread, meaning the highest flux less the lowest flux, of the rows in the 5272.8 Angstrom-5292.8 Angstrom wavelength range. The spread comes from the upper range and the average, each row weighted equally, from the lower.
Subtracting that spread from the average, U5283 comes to 12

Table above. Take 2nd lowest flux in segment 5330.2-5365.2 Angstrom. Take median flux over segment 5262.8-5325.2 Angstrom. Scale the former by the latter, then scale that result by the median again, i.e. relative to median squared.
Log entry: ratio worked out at 0.0512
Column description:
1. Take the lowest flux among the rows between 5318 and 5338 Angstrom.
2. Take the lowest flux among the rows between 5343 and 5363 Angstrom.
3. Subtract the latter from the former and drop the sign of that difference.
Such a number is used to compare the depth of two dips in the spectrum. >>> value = 2.00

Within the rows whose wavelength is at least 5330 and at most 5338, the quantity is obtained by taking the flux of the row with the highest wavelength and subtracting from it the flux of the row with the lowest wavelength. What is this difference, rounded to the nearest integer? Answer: -3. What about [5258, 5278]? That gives 0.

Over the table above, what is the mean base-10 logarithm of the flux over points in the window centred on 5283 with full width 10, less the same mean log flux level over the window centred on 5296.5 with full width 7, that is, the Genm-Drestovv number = -0.02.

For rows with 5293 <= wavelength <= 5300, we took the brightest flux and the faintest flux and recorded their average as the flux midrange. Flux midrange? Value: 18.1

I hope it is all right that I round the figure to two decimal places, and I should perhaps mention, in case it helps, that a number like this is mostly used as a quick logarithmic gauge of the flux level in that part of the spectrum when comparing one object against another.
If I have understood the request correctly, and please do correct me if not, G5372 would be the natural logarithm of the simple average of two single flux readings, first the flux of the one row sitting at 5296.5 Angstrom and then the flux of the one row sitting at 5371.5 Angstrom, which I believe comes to 2.92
